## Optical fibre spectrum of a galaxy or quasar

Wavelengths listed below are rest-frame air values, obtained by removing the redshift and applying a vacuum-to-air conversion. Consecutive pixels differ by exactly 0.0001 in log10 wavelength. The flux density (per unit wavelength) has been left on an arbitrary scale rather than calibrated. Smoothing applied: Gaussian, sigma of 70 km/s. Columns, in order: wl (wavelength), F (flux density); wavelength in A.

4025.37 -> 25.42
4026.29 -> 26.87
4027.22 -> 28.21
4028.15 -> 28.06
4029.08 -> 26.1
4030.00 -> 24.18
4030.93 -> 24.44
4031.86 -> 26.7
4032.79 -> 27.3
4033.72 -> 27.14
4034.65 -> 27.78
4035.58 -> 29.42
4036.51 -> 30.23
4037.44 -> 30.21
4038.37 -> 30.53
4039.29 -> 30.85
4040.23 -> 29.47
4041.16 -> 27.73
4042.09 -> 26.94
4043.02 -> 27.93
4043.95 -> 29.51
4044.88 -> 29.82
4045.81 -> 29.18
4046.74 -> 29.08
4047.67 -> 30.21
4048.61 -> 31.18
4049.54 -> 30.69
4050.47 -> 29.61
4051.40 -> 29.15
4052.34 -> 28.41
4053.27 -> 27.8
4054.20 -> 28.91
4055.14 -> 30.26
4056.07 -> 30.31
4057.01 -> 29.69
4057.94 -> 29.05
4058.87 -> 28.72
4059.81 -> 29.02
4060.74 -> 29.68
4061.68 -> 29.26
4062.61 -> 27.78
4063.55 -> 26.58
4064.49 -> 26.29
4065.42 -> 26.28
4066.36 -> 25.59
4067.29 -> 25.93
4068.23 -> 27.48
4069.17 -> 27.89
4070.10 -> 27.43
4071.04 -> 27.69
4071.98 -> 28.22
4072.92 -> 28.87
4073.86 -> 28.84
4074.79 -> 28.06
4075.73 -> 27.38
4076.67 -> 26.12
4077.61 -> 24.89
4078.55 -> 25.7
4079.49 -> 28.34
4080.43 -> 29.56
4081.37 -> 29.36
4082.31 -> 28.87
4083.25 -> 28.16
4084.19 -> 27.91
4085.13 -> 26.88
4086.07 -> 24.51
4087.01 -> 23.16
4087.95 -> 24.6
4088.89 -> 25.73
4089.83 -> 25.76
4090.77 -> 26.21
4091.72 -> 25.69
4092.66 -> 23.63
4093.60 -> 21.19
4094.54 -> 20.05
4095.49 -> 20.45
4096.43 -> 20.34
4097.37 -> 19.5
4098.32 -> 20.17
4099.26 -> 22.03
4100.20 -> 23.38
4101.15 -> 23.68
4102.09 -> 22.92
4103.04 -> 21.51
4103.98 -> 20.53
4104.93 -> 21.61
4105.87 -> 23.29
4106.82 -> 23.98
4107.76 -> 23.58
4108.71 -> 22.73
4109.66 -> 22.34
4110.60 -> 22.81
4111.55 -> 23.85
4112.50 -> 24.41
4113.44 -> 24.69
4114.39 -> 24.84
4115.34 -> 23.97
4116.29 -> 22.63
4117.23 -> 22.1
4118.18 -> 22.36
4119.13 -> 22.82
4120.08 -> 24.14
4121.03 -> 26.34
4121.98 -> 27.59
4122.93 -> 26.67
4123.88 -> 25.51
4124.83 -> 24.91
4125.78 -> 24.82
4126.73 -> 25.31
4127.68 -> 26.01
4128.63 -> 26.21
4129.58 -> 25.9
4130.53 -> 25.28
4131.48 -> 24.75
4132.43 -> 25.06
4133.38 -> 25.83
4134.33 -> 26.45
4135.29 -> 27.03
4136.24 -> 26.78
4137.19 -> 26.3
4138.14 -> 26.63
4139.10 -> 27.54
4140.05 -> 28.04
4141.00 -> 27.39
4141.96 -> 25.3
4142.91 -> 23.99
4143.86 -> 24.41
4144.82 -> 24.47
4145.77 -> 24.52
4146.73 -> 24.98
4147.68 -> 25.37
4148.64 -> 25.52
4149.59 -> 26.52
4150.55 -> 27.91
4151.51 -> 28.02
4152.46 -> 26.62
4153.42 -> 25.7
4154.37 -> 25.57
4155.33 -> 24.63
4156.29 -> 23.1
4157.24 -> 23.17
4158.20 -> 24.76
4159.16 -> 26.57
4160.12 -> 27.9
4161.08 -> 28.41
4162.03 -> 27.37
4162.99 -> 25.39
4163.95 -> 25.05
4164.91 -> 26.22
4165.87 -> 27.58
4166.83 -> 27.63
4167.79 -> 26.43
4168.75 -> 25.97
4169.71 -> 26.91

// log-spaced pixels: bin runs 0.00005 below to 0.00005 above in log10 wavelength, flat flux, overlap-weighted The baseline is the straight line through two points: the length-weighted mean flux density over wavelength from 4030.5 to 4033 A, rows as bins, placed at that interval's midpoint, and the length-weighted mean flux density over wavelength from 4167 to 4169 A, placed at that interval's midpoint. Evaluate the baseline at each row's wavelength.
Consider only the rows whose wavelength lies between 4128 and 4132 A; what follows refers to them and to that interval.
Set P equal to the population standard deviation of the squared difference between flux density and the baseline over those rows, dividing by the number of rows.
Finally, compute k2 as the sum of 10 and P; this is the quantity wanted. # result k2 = 11.0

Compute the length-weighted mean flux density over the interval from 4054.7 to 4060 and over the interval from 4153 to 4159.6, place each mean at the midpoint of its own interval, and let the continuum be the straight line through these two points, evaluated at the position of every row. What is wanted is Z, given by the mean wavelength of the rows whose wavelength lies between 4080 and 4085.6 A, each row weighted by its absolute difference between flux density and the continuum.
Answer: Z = 4082.6 A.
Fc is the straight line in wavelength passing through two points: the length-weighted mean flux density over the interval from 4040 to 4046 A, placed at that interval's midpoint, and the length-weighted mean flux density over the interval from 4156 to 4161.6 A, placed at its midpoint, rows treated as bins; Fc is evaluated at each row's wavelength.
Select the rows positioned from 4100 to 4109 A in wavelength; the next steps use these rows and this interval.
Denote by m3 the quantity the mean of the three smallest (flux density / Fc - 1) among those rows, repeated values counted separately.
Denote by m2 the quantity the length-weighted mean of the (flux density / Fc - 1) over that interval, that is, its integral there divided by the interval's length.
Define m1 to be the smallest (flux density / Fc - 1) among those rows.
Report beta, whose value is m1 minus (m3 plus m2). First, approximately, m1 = -0.24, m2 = -0.163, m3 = -0.22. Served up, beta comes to 0.14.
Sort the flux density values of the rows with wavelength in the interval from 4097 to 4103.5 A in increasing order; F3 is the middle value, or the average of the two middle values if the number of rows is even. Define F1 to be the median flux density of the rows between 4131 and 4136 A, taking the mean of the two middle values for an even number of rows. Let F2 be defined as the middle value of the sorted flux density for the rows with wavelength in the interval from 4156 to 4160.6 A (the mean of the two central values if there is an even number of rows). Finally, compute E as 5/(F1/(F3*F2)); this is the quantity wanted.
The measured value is 106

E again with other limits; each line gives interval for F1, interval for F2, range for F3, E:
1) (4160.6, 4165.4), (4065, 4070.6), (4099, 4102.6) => 119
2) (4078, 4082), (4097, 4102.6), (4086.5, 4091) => 100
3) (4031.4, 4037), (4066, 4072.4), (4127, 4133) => 128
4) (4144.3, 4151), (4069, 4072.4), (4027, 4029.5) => 154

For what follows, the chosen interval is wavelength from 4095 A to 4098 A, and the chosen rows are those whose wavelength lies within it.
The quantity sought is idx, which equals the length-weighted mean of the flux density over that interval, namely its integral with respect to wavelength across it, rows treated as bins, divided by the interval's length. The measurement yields 20.1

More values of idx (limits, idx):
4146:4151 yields 26.0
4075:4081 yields 27.1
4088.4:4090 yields 25.8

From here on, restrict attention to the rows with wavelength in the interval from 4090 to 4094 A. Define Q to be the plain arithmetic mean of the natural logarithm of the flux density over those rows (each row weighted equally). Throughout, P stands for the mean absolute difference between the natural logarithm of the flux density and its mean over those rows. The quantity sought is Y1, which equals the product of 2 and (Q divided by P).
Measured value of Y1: 86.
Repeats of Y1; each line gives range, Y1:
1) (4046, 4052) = 289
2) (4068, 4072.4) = 738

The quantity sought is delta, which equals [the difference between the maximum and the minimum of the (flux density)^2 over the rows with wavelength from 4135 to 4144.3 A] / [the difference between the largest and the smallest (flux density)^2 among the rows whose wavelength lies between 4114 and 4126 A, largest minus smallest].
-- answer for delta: 0.8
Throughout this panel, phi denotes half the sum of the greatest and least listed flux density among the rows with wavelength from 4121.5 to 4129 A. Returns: 26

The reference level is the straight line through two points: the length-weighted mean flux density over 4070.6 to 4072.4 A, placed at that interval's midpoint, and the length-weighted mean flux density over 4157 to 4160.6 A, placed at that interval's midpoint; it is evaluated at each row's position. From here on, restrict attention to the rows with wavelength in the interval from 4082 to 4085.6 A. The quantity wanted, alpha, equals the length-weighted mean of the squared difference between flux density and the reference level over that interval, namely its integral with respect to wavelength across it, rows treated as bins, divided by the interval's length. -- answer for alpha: 0.6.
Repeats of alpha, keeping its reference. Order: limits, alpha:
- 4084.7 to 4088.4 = 9.4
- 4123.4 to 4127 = 2.1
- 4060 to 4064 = 1.4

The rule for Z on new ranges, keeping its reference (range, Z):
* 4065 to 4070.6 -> 4067.2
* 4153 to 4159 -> 4155.9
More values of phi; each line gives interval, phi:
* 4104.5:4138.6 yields 25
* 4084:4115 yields 24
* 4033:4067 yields 28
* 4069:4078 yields 27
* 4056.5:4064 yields 28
